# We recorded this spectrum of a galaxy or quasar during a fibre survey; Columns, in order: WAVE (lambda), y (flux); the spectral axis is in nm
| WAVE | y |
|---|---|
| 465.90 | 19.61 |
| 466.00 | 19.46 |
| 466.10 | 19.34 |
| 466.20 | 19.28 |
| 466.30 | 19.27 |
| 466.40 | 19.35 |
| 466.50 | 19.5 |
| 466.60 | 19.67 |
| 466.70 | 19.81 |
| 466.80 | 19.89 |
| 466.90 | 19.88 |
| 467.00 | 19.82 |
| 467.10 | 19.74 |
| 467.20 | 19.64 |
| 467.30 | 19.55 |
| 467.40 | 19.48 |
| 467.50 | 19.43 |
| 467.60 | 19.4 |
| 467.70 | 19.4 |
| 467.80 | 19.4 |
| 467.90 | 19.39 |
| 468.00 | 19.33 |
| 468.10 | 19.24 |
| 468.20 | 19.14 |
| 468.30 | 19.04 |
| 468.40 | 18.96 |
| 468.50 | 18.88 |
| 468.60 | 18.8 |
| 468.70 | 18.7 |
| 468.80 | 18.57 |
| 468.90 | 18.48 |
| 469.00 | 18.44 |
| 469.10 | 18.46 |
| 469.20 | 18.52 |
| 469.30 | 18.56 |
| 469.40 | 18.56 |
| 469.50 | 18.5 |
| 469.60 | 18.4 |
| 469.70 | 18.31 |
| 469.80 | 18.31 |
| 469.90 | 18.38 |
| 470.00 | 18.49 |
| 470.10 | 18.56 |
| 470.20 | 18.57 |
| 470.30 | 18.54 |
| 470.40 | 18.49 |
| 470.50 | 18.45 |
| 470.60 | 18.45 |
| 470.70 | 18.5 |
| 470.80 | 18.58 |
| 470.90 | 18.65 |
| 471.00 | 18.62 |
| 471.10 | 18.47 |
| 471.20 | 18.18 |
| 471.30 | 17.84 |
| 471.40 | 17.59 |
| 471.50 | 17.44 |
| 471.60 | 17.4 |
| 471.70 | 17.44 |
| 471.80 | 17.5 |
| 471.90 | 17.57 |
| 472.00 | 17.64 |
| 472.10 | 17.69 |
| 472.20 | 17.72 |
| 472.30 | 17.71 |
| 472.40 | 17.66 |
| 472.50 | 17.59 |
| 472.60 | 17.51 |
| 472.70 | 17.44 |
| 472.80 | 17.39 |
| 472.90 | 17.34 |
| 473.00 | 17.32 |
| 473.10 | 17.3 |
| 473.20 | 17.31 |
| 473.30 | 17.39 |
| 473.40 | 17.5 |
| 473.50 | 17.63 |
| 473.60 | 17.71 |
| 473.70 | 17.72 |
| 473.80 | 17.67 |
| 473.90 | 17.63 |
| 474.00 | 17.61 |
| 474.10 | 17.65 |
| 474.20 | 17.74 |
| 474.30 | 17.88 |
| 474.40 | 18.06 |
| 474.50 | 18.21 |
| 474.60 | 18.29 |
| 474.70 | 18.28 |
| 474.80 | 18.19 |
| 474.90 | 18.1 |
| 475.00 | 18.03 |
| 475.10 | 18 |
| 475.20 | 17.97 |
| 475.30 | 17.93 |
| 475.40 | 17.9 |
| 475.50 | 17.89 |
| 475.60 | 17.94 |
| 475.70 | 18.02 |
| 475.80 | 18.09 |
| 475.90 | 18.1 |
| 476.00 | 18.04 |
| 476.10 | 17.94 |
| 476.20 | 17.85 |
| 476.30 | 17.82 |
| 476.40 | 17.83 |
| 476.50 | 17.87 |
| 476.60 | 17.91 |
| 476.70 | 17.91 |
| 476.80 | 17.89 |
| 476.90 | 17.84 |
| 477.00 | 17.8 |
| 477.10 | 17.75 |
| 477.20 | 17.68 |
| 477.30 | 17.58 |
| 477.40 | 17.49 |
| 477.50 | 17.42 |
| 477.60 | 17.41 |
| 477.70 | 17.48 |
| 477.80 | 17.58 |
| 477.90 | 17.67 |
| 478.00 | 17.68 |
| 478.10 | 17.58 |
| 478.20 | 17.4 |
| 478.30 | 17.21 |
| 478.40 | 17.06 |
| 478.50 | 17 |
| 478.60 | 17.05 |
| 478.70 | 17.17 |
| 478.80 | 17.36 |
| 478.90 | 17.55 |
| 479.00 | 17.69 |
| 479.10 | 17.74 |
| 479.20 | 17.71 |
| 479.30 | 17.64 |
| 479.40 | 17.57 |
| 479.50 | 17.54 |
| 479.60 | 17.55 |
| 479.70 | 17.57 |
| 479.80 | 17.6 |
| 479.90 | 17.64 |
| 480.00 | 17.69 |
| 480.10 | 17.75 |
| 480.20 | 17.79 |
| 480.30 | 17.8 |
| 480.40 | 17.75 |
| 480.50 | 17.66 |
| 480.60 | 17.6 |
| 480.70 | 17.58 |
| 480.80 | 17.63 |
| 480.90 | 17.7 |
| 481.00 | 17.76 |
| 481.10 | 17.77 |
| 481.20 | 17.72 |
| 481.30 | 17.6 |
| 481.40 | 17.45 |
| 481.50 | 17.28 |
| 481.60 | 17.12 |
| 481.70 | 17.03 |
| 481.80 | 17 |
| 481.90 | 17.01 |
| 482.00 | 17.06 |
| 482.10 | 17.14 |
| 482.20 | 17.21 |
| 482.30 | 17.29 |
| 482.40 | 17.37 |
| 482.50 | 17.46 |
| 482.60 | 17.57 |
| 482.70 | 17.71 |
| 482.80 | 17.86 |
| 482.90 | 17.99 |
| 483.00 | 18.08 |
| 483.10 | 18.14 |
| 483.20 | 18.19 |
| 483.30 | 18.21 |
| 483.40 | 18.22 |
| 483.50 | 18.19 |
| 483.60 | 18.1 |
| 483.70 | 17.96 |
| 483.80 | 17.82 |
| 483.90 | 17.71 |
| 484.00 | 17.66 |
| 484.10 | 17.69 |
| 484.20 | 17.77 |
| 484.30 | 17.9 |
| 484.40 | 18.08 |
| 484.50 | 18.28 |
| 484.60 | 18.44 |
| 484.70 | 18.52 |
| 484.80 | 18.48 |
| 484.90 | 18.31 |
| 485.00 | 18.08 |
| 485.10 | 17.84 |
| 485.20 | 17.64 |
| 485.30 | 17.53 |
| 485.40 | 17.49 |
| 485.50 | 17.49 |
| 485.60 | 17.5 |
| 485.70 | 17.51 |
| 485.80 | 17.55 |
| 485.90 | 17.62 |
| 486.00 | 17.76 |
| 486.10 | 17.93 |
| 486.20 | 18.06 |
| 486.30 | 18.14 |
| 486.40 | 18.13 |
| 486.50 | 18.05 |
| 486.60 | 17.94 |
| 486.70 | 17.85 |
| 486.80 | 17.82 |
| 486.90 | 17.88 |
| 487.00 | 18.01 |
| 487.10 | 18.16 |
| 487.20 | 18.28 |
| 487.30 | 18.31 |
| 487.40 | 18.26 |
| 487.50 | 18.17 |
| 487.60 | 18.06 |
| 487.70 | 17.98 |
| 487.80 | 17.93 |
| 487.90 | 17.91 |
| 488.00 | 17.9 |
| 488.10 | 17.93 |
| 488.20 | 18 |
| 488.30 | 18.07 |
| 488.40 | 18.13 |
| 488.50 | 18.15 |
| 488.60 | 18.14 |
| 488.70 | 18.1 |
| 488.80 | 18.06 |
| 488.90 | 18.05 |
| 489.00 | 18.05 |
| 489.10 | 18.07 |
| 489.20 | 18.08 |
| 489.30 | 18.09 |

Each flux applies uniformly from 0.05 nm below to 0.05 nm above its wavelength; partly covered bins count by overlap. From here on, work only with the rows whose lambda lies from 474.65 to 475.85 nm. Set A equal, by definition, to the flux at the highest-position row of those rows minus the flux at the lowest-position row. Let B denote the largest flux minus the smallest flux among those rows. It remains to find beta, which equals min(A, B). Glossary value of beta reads -0.19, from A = -0.19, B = 0.39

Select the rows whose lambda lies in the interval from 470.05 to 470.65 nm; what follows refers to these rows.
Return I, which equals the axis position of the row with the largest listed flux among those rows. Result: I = 470.20 nm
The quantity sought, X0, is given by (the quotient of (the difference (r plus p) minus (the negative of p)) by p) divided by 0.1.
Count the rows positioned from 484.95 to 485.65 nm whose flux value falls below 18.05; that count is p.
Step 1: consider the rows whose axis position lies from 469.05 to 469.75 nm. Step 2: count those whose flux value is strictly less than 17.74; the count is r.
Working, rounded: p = 6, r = 0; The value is 20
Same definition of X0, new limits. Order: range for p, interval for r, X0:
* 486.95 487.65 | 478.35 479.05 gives 90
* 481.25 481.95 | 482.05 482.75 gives 30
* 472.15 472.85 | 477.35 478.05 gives 30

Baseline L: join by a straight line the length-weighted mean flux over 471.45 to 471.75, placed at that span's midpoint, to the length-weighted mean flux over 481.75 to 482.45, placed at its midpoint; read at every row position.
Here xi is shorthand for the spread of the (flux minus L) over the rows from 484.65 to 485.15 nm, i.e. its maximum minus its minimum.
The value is 0.7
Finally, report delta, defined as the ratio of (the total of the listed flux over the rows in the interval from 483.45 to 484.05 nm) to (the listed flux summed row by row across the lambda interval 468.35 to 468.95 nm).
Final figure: 0.96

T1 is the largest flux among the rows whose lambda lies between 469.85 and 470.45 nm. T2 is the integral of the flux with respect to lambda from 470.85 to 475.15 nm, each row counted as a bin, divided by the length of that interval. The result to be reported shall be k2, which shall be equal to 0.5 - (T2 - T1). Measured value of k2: 1.31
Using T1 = 18.57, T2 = 17.8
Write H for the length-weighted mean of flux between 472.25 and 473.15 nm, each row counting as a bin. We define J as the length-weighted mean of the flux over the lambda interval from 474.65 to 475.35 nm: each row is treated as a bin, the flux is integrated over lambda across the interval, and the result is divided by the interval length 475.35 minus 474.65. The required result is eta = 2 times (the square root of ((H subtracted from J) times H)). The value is 6.5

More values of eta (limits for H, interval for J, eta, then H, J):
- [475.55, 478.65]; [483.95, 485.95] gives 3.7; 17.7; 17.87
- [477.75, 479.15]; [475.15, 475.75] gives 6.1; 17.4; 17.94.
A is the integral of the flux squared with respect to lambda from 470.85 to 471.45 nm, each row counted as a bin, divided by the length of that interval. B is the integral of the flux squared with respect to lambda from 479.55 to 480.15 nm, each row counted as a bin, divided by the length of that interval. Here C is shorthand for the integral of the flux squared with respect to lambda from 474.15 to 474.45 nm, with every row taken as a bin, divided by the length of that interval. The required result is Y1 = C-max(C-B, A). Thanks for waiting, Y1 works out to -12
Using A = 332.3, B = 310.9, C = 320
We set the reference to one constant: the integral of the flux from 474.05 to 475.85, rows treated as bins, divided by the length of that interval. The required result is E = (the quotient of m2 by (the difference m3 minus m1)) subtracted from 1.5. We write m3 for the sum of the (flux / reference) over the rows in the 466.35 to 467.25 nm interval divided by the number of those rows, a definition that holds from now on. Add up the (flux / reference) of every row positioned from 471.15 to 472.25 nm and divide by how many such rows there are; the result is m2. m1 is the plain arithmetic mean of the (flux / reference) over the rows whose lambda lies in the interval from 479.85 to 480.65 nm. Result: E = -7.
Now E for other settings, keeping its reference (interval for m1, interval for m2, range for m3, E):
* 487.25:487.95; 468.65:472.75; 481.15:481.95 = 24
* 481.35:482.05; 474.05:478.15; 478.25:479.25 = -80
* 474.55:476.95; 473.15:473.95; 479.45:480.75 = 55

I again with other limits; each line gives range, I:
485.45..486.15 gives 486.10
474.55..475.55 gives 474.60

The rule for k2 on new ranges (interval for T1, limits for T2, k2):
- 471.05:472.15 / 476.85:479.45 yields 1.47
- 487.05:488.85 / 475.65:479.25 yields 1.17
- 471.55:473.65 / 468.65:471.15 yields -0.28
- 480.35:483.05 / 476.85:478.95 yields 1.12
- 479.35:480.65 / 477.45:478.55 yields 0.89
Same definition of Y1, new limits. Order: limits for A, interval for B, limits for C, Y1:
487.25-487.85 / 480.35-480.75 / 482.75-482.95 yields -7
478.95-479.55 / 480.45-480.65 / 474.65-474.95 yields 19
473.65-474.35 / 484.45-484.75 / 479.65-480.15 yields -2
